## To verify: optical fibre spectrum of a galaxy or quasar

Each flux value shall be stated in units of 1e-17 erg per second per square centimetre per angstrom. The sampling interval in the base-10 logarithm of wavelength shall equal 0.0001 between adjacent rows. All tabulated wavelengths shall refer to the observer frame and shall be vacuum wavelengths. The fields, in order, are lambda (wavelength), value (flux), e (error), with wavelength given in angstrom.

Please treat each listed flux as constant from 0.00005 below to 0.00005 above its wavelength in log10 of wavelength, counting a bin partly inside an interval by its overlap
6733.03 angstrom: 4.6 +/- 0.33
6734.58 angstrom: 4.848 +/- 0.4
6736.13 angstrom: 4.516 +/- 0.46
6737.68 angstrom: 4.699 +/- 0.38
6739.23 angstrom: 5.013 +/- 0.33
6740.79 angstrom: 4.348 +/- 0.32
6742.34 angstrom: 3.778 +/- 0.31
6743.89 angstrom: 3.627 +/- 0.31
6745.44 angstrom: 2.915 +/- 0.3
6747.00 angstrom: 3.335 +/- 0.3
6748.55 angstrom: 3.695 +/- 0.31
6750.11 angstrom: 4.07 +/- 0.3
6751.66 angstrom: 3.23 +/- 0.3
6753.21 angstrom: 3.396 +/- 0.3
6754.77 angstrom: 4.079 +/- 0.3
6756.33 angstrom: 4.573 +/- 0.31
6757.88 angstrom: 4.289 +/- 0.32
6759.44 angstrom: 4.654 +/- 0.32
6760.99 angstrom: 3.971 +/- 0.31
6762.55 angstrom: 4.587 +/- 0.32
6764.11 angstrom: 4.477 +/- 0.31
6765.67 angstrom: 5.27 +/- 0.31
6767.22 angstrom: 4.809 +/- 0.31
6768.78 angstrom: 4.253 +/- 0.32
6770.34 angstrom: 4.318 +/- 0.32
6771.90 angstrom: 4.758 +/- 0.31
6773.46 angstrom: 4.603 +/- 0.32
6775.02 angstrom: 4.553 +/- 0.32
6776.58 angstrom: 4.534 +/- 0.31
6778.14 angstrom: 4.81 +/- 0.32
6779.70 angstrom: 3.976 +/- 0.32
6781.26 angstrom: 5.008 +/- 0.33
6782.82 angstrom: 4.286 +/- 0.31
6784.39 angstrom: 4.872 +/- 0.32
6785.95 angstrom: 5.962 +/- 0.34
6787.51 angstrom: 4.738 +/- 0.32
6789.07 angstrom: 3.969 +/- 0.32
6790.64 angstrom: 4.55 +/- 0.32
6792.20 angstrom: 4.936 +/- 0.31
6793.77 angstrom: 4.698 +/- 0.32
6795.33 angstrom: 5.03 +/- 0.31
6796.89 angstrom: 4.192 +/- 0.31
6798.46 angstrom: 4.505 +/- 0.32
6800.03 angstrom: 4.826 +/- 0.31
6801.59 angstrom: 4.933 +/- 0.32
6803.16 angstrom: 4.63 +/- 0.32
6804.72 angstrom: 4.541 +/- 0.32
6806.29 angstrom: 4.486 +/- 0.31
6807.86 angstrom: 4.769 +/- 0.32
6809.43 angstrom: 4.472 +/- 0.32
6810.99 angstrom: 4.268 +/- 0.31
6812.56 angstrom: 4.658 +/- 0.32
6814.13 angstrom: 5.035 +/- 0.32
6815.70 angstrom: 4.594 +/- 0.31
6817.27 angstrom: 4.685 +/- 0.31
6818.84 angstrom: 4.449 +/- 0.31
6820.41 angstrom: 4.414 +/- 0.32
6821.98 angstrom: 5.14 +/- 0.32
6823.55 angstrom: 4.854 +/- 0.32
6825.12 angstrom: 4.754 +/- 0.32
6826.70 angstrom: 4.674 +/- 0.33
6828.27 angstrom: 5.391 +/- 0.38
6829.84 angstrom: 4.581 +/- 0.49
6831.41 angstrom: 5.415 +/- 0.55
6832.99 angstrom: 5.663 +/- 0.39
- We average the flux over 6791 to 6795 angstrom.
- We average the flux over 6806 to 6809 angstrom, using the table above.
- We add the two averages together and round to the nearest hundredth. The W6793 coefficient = 9.44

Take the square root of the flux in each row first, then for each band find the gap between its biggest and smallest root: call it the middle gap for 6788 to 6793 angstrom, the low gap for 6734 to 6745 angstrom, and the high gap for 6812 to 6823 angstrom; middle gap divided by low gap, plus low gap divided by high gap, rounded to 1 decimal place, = 2.7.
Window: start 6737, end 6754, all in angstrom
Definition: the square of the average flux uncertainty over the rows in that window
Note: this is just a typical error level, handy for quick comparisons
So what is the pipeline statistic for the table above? 0.099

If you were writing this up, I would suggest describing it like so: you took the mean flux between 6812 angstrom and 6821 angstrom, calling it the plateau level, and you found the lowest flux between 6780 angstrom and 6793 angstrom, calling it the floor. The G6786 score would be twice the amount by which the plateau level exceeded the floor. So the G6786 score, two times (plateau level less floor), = 1.3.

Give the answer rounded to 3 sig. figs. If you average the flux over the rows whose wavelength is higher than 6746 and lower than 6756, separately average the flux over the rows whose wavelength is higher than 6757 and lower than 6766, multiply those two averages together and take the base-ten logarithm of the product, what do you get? 1.22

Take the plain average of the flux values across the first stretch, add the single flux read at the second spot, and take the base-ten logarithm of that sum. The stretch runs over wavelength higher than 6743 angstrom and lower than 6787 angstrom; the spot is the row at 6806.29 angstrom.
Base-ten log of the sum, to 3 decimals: 0.945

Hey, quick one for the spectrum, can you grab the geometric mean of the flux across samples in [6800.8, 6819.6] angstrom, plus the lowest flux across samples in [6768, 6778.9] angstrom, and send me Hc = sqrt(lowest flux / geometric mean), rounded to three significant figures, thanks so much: 0.959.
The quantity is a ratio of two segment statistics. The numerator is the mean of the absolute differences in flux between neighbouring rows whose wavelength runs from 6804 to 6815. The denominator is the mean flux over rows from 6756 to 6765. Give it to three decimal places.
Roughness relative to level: 0.060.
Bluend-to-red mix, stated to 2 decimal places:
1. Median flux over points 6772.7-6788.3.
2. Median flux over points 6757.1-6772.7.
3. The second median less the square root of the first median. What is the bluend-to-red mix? 2.37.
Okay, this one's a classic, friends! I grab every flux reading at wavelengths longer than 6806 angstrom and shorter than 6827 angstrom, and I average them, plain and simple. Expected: 4.66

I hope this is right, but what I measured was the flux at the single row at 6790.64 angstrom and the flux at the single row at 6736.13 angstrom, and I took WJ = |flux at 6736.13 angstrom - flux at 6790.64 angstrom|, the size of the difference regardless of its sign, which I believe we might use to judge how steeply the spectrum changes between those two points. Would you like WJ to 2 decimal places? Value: 0.03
